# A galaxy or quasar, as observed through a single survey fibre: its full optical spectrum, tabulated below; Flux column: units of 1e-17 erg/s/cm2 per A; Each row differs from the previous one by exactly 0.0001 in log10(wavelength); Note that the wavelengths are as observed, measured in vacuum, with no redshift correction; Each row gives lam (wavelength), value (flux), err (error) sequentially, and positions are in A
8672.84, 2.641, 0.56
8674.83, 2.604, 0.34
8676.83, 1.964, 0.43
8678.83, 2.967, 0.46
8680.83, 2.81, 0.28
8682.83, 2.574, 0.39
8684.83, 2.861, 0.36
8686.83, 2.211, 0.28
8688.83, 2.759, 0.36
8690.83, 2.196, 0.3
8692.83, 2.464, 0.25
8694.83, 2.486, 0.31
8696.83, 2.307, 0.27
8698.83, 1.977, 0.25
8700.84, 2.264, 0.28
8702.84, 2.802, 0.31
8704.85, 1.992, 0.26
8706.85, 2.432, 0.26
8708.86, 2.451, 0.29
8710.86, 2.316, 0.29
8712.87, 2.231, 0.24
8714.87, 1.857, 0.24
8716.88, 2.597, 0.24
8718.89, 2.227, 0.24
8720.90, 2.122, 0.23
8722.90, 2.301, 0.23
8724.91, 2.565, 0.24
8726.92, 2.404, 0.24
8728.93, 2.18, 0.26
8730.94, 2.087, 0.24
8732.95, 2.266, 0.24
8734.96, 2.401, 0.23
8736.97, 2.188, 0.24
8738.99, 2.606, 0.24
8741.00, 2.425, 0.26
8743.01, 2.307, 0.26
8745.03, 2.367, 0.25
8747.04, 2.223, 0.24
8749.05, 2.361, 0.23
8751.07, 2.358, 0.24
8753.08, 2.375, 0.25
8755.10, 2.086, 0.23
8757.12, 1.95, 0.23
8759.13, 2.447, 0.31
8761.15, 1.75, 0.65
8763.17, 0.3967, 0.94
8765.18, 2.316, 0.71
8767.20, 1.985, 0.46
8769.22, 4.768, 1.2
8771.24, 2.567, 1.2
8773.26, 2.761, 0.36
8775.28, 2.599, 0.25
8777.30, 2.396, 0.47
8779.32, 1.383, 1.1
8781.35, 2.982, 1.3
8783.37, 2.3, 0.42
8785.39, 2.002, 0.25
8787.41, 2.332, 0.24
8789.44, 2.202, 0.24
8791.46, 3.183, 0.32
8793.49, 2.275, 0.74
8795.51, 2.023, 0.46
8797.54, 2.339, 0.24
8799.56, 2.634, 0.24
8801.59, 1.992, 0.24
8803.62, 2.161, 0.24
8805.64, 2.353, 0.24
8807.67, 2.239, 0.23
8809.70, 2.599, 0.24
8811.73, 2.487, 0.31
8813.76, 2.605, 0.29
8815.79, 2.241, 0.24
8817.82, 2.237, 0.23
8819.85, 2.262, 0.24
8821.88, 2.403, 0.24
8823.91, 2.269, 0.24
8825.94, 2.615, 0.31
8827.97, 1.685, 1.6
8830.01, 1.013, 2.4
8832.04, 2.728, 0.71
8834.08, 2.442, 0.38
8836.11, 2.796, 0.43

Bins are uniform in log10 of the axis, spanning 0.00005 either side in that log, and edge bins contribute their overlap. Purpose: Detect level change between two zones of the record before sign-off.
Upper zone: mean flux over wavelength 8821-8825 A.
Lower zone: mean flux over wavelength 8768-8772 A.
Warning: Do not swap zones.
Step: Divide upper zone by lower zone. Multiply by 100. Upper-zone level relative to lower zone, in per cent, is 64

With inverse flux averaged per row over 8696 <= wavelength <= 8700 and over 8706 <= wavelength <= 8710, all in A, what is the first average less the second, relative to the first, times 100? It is 13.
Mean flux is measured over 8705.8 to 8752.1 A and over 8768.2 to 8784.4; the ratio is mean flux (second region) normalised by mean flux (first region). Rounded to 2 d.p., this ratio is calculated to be 1.17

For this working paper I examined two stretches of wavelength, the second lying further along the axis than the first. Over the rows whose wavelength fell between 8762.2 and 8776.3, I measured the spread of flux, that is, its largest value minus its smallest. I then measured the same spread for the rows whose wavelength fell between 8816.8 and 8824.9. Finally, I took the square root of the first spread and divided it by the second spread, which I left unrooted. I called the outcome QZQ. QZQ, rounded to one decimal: 12.6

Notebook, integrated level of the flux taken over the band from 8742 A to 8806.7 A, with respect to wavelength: 150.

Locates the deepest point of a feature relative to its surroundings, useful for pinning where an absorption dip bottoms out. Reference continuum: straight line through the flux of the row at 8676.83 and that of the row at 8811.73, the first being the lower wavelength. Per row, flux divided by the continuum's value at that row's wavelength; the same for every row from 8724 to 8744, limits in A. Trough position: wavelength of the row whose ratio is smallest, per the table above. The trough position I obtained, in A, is 8730.94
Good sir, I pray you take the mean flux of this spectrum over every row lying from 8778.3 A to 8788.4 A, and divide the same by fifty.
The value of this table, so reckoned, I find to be 0.044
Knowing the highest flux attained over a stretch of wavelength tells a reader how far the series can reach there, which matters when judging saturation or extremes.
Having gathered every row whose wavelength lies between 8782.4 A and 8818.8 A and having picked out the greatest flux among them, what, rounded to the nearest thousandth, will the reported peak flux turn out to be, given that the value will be 3.183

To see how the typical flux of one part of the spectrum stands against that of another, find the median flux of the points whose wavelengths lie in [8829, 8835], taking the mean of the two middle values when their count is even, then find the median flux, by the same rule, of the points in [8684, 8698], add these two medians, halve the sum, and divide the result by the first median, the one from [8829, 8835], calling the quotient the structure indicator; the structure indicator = 1.005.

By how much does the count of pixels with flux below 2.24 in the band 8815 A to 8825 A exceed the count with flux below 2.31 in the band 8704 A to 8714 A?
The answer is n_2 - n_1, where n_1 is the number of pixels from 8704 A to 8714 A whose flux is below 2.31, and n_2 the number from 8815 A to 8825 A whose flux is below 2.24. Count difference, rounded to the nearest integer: -1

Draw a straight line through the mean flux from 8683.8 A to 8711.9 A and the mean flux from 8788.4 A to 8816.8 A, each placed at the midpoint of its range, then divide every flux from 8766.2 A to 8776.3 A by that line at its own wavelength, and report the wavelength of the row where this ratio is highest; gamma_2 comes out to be 8769.22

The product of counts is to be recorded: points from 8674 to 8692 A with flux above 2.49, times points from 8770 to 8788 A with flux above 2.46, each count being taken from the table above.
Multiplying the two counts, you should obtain 24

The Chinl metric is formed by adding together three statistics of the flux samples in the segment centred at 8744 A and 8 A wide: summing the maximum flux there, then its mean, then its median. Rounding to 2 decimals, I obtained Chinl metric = 7.09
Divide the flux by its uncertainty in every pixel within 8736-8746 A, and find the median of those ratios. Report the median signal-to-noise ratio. 9.3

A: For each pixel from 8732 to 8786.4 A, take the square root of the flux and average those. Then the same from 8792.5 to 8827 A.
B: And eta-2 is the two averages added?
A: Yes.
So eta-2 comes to 3.031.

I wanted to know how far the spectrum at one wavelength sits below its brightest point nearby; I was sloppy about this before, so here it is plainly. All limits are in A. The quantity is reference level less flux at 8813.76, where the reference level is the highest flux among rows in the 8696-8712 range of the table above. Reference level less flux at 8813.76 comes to 0.2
